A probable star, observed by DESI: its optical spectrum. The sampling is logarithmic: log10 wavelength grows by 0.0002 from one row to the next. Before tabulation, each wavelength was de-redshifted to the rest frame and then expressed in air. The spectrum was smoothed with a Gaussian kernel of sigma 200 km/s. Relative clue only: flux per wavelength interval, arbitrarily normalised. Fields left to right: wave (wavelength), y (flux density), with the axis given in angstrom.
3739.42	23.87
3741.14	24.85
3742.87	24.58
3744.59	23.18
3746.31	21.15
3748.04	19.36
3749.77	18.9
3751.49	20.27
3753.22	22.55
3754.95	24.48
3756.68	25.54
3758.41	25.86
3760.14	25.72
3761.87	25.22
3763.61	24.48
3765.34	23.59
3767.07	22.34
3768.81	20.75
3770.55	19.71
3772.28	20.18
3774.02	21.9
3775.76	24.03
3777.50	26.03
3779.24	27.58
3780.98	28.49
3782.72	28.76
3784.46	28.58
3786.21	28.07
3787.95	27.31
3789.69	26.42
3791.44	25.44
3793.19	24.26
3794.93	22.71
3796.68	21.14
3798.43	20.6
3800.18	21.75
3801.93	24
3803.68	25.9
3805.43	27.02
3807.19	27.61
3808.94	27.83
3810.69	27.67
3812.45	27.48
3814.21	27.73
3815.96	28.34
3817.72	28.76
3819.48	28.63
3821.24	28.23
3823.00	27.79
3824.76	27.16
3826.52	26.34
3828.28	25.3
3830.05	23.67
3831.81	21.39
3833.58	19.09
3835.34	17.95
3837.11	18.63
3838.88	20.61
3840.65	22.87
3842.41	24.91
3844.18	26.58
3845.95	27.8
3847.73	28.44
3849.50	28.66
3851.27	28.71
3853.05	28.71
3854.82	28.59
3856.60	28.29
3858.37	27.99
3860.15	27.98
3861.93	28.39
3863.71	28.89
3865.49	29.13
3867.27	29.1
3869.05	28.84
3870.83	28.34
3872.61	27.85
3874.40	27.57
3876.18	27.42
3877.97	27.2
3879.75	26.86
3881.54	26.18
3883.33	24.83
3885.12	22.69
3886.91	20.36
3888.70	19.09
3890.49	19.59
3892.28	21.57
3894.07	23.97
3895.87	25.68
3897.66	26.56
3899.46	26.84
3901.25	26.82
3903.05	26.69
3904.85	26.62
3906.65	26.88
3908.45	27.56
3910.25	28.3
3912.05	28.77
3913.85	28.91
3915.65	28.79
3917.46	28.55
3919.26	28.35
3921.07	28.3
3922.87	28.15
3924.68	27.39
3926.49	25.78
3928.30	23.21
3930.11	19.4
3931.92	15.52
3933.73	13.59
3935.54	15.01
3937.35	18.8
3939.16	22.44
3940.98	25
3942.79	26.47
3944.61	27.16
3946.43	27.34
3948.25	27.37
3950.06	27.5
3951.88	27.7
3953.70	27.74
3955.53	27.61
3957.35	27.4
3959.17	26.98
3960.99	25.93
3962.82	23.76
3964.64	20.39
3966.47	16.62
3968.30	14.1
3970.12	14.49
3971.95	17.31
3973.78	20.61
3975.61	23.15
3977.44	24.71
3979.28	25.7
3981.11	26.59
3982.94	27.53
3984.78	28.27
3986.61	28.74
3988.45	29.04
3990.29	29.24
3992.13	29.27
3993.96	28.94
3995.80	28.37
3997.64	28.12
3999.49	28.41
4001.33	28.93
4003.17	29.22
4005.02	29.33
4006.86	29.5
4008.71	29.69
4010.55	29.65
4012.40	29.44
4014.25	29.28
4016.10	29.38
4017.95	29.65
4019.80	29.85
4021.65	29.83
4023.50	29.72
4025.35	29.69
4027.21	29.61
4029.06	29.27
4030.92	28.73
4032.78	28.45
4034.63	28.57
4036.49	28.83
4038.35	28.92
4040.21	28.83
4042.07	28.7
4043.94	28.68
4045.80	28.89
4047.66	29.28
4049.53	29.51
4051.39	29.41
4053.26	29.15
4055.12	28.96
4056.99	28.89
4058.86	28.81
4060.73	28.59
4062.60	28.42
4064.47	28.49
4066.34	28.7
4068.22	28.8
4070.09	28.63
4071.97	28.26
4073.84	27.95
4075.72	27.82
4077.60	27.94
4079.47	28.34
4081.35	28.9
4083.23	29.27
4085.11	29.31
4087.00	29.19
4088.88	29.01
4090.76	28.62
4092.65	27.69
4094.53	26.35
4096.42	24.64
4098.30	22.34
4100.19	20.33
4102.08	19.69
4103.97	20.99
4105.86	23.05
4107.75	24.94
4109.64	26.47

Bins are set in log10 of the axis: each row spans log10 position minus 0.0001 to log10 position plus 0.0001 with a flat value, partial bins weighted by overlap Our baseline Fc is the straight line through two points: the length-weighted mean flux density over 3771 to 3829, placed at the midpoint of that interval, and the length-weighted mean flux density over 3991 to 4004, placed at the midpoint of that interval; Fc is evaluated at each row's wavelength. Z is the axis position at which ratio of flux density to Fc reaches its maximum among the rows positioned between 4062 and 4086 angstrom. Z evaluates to 4085.11 angstrom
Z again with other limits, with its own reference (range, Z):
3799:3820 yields 3817.72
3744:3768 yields 3758.41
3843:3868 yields 3865.49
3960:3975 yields 3960.99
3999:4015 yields 4008.71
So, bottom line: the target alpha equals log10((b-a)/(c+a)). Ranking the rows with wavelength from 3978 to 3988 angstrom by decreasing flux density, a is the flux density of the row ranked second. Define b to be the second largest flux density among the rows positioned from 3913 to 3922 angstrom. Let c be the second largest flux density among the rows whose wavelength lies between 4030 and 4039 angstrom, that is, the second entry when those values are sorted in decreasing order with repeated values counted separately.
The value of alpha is -2.0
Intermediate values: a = 28.27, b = 28.79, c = 28.83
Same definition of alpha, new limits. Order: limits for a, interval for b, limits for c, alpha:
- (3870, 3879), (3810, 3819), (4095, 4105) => -2.0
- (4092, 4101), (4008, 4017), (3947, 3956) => -1.2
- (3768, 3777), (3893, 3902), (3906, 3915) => -1.0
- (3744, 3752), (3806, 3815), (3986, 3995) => -0.9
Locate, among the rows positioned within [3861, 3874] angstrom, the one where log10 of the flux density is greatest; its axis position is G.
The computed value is 3865.49 angstrom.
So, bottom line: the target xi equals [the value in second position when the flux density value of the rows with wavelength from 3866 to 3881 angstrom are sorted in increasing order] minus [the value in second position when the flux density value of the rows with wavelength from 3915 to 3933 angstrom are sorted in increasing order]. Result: 8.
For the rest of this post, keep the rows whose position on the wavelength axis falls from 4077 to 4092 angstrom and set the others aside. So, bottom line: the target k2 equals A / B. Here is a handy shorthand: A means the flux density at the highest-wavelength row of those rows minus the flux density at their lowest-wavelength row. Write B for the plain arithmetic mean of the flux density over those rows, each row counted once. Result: 0.024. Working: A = 0.7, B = 28.8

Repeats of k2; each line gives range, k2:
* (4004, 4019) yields 0.011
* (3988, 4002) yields -0.004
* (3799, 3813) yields 0.219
